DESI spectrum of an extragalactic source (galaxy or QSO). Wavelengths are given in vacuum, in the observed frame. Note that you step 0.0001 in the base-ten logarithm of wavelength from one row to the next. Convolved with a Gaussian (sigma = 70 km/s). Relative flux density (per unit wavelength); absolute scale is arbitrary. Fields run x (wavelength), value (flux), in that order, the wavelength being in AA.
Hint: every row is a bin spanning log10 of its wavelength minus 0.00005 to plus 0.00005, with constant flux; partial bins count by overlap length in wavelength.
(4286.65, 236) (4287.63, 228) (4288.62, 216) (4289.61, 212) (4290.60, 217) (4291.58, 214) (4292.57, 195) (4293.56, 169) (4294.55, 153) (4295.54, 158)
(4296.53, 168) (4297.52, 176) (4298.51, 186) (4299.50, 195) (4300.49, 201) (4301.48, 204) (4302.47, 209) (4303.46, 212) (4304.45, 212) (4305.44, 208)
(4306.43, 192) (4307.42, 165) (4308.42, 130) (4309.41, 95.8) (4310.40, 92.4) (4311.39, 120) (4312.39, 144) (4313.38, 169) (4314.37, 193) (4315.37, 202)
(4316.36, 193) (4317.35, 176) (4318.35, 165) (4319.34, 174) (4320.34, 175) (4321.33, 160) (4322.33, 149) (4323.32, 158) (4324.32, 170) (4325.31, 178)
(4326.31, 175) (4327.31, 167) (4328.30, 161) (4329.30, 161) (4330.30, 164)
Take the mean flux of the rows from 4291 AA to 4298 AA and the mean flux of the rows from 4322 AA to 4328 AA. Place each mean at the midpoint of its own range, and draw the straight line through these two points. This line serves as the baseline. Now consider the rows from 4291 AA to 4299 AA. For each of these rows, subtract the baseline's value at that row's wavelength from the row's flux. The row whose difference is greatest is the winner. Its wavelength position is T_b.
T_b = 4291.58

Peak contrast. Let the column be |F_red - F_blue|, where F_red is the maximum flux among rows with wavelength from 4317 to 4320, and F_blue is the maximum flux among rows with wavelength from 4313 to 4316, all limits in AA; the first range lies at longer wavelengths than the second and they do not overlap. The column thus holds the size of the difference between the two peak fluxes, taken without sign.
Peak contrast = 26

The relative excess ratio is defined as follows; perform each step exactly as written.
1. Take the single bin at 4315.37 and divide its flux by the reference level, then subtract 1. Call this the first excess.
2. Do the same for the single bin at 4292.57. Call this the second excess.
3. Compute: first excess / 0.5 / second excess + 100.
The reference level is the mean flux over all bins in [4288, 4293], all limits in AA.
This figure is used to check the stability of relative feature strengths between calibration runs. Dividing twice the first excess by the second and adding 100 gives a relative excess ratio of 101.1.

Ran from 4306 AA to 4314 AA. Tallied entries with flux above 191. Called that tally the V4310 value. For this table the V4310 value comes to 1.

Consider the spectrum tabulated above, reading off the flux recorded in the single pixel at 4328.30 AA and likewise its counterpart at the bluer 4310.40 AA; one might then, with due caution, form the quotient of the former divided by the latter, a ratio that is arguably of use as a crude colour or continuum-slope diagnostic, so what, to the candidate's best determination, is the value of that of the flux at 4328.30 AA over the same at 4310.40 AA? 1.74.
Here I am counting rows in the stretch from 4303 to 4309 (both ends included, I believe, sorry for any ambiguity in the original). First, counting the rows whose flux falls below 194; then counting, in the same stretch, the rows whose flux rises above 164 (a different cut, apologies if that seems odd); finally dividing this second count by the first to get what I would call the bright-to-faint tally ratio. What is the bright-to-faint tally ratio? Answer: 1.7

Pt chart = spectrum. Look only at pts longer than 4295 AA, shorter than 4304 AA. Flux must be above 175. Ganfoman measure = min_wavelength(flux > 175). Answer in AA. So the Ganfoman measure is 4297.52 AA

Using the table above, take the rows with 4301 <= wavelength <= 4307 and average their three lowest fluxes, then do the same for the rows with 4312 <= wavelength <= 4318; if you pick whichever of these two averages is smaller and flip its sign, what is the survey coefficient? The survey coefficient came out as -163.0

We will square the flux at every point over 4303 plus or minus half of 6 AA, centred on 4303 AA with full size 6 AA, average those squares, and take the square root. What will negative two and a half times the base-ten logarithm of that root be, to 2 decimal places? -5.79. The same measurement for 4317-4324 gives -5.55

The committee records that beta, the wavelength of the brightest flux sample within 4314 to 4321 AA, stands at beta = 4315.37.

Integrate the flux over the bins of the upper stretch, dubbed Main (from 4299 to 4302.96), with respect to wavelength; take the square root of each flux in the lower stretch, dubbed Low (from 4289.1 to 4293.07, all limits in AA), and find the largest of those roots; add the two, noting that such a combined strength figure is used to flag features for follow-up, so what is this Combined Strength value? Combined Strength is 816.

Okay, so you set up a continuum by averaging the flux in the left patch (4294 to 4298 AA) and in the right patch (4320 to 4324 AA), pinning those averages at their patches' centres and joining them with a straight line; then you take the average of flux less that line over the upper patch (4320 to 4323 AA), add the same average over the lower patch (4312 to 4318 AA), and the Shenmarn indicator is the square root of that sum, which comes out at 4.3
